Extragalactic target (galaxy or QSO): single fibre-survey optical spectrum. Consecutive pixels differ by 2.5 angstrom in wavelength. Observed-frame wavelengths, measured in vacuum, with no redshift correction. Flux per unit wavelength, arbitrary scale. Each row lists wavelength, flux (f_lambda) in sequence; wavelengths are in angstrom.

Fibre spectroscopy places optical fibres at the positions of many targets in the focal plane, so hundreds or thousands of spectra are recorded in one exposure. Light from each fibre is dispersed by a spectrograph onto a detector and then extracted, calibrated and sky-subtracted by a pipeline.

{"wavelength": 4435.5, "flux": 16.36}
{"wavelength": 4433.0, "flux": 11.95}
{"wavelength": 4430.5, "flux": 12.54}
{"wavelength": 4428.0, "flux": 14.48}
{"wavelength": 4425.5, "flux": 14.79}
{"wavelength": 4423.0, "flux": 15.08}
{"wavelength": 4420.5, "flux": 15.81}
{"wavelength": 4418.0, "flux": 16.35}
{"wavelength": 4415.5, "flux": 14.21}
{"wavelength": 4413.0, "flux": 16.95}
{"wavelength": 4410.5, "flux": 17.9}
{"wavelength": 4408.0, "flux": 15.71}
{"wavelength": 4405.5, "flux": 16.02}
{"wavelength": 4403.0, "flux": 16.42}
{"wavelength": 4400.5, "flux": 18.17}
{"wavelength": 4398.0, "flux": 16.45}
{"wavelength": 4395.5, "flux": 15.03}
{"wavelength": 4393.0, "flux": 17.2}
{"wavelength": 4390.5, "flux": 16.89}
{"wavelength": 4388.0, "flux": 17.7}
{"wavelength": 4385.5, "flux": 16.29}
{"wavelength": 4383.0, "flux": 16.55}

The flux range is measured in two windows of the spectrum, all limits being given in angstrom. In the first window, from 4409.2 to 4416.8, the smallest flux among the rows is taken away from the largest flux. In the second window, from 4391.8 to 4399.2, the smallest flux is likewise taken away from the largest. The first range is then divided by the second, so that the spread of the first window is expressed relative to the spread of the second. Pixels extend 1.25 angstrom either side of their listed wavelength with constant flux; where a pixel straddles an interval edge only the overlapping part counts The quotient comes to 1.7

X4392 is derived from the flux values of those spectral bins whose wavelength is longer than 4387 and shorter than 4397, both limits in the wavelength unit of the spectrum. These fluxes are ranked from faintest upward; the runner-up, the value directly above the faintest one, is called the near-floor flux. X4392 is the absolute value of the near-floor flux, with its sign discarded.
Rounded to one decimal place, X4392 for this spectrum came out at 16.9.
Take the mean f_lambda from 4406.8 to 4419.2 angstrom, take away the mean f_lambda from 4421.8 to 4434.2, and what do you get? 2.5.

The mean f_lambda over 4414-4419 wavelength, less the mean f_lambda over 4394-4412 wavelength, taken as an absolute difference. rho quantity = 1.2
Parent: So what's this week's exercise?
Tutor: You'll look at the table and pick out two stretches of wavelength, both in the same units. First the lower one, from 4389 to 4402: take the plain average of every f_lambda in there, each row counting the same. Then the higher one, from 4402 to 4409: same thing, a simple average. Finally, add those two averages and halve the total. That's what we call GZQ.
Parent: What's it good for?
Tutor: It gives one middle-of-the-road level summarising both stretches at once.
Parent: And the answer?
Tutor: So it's 16.4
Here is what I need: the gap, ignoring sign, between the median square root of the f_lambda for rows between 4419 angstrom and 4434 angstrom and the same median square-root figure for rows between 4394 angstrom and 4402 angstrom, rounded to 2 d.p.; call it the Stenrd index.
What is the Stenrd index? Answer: 0.23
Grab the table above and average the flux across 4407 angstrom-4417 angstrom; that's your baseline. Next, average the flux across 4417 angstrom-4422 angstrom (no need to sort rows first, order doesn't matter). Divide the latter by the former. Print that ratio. 0.99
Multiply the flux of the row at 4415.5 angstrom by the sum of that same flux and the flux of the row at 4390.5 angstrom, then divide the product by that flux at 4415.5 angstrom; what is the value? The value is 31.1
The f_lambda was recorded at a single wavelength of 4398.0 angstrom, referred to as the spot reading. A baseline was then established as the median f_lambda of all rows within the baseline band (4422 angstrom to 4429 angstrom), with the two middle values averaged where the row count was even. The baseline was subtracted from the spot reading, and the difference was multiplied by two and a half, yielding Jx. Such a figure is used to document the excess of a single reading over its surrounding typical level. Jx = 4.15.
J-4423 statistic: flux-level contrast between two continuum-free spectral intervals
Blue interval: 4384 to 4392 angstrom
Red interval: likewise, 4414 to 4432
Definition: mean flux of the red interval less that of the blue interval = -2.2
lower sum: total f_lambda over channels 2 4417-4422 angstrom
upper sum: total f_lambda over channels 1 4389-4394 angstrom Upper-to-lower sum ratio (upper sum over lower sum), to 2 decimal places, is 1.06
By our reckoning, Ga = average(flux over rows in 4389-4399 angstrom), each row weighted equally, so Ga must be 16.4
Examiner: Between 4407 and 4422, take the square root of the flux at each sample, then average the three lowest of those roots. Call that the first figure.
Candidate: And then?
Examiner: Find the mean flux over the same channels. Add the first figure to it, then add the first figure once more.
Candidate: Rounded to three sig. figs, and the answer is 24.0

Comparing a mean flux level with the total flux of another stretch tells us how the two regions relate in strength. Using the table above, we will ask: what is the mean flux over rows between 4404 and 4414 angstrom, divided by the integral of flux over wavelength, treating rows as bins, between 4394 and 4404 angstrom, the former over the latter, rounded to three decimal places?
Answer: 0.101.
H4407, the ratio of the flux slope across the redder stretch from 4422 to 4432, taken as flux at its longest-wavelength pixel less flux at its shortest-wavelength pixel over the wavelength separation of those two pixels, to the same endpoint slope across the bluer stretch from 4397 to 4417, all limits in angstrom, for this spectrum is 2.6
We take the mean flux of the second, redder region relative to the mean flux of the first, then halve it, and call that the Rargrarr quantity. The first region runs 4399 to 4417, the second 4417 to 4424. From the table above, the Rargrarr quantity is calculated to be 0.478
